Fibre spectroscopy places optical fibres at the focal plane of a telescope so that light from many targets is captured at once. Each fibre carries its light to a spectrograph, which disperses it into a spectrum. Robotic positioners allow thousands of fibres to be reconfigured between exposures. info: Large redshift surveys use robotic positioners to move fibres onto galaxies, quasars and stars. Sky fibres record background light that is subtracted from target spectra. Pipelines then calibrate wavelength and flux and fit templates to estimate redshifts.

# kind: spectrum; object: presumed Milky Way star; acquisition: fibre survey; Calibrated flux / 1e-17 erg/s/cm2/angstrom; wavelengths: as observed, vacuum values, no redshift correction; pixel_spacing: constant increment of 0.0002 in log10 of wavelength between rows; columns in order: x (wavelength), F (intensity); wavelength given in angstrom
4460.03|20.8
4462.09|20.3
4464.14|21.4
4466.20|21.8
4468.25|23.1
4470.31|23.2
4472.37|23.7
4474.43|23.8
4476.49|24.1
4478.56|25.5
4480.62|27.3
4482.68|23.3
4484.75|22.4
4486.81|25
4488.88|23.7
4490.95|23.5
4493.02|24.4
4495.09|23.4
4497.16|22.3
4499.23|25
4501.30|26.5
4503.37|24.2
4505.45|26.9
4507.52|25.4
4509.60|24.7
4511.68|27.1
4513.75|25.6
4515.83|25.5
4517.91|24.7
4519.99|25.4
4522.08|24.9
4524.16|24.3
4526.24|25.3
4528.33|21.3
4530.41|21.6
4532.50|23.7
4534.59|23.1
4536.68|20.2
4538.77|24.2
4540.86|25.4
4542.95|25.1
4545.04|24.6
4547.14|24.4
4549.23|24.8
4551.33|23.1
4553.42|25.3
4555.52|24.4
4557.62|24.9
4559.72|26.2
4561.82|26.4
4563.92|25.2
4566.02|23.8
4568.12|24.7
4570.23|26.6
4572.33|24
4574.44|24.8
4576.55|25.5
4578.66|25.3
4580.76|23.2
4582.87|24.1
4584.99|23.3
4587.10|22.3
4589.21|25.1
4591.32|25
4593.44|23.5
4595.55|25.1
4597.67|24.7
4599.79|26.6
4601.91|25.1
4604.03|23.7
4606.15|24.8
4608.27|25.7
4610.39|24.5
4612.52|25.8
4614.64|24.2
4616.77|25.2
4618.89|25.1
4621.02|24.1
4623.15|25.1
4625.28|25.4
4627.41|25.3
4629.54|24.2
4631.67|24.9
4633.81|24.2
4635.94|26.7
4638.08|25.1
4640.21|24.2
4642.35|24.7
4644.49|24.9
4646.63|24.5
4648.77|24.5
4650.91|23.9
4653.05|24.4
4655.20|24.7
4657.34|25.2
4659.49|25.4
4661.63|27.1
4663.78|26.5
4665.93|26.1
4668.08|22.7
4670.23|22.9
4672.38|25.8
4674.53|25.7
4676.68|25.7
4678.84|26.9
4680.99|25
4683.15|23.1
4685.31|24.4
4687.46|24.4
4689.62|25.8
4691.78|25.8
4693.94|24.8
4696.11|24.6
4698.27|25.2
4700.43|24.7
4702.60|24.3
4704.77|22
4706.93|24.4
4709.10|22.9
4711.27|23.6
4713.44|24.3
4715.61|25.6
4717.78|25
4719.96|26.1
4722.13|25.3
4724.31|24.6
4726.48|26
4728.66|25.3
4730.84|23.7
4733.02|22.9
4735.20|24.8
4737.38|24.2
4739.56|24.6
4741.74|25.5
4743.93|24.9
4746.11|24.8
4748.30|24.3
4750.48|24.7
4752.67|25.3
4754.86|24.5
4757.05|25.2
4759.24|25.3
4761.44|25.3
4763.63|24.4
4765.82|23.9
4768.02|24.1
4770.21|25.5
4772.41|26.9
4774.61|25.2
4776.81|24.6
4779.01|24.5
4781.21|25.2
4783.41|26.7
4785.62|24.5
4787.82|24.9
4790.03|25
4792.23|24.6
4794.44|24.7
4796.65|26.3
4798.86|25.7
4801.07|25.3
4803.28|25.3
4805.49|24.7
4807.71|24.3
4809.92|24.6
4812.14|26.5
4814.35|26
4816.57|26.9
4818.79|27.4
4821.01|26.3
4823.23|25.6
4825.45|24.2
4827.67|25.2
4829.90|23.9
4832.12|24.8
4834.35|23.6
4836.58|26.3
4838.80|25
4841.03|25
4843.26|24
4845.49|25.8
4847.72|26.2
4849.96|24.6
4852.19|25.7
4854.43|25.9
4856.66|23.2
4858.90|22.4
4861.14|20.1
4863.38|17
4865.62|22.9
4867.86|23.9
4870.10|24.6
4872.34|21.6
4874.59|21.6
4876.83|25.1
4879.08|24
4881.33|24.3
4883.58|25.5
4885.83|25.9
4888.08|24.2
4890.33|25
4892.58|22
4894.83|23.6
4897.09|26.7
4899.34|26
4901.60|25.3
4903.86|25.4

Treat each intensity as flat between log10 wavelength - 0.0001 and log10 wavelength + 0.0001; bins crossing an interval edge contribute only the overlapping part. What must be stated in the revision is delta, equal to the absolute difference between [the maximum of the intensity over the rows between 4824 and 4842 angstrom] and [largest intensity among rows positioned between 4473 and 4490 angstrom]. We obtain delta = 1.00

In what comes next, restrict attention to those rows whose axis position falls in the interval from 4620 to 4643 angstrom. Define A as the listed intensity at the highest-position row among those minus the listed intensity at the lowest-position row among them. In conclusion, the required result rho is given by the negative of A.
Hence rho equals -0.6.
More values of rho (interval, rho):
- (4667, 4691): -3.1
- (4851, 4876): 4.1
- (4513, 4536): 2.5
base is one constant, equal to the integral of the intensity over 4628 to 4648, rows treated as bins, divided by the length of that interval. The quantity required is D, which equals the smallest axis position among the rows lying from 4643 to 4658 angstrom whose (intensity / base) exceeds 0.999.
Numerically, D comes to 4644.49 angstrom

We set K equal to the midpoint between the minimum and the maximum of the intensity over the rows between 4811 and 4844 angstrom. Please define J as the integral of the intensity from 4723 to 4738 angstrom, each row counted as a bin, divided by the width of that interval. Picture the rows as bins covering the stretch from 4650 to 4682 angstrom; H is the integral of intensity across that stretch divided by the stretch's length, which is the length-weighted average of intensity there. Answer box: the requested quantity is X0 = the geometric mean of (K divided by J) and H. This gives 5.12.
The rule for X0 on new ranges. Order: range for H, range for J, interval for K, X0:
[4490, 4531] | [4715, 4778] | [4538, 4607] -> 4.92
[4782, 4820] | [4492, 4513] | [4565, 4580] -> 5.07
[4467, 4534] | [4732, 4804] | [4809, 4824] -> 5.04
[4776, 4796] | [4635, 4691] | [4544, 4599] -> 4.94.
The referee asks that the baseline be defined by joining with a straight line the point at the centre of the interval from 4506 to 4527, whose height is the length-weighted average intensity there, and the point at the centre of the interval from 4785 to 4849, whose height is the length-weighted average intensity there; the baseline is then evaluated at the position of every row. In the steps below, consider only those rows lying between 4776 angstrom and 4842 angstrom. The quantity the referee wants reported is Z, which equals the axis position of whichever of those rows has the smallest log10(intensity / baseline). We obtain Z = 4834.35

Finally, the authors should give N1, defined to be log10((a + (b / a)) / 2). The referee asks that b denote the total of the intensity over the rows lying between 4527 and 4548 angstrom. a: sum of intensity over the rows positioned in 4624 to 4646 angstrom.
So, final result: 2.10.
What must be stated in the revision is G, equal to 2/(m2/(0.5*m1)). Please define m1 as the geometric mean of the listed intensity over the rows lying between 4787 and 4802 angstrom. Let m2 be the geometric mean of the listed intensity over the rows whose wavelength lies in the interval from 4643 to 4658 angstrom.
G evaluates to 1.03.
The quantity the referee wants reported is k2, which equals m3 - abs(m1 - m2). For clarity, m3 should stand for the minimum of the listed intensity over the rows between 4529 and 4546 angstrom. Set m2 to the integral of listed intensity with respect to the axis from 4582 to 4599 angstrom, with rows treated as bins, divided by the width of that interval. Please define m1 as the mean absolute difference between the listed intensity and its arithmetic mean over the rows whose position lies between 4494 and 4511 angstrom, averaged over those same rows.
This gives -2.8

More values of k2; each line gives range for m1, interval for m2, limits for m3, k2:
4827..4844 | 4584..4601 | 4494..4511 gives -1.5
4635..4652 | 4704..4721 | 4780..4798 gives 0.8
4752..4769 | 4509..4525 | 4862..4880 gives -7.8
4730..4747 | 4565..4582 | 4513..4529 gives -2.8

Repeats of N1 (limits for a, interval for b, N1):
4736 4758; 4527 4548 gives 2.10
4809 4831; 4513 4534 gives 2.11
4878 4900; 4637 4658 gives 2.09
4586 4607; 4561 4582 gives 2.09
